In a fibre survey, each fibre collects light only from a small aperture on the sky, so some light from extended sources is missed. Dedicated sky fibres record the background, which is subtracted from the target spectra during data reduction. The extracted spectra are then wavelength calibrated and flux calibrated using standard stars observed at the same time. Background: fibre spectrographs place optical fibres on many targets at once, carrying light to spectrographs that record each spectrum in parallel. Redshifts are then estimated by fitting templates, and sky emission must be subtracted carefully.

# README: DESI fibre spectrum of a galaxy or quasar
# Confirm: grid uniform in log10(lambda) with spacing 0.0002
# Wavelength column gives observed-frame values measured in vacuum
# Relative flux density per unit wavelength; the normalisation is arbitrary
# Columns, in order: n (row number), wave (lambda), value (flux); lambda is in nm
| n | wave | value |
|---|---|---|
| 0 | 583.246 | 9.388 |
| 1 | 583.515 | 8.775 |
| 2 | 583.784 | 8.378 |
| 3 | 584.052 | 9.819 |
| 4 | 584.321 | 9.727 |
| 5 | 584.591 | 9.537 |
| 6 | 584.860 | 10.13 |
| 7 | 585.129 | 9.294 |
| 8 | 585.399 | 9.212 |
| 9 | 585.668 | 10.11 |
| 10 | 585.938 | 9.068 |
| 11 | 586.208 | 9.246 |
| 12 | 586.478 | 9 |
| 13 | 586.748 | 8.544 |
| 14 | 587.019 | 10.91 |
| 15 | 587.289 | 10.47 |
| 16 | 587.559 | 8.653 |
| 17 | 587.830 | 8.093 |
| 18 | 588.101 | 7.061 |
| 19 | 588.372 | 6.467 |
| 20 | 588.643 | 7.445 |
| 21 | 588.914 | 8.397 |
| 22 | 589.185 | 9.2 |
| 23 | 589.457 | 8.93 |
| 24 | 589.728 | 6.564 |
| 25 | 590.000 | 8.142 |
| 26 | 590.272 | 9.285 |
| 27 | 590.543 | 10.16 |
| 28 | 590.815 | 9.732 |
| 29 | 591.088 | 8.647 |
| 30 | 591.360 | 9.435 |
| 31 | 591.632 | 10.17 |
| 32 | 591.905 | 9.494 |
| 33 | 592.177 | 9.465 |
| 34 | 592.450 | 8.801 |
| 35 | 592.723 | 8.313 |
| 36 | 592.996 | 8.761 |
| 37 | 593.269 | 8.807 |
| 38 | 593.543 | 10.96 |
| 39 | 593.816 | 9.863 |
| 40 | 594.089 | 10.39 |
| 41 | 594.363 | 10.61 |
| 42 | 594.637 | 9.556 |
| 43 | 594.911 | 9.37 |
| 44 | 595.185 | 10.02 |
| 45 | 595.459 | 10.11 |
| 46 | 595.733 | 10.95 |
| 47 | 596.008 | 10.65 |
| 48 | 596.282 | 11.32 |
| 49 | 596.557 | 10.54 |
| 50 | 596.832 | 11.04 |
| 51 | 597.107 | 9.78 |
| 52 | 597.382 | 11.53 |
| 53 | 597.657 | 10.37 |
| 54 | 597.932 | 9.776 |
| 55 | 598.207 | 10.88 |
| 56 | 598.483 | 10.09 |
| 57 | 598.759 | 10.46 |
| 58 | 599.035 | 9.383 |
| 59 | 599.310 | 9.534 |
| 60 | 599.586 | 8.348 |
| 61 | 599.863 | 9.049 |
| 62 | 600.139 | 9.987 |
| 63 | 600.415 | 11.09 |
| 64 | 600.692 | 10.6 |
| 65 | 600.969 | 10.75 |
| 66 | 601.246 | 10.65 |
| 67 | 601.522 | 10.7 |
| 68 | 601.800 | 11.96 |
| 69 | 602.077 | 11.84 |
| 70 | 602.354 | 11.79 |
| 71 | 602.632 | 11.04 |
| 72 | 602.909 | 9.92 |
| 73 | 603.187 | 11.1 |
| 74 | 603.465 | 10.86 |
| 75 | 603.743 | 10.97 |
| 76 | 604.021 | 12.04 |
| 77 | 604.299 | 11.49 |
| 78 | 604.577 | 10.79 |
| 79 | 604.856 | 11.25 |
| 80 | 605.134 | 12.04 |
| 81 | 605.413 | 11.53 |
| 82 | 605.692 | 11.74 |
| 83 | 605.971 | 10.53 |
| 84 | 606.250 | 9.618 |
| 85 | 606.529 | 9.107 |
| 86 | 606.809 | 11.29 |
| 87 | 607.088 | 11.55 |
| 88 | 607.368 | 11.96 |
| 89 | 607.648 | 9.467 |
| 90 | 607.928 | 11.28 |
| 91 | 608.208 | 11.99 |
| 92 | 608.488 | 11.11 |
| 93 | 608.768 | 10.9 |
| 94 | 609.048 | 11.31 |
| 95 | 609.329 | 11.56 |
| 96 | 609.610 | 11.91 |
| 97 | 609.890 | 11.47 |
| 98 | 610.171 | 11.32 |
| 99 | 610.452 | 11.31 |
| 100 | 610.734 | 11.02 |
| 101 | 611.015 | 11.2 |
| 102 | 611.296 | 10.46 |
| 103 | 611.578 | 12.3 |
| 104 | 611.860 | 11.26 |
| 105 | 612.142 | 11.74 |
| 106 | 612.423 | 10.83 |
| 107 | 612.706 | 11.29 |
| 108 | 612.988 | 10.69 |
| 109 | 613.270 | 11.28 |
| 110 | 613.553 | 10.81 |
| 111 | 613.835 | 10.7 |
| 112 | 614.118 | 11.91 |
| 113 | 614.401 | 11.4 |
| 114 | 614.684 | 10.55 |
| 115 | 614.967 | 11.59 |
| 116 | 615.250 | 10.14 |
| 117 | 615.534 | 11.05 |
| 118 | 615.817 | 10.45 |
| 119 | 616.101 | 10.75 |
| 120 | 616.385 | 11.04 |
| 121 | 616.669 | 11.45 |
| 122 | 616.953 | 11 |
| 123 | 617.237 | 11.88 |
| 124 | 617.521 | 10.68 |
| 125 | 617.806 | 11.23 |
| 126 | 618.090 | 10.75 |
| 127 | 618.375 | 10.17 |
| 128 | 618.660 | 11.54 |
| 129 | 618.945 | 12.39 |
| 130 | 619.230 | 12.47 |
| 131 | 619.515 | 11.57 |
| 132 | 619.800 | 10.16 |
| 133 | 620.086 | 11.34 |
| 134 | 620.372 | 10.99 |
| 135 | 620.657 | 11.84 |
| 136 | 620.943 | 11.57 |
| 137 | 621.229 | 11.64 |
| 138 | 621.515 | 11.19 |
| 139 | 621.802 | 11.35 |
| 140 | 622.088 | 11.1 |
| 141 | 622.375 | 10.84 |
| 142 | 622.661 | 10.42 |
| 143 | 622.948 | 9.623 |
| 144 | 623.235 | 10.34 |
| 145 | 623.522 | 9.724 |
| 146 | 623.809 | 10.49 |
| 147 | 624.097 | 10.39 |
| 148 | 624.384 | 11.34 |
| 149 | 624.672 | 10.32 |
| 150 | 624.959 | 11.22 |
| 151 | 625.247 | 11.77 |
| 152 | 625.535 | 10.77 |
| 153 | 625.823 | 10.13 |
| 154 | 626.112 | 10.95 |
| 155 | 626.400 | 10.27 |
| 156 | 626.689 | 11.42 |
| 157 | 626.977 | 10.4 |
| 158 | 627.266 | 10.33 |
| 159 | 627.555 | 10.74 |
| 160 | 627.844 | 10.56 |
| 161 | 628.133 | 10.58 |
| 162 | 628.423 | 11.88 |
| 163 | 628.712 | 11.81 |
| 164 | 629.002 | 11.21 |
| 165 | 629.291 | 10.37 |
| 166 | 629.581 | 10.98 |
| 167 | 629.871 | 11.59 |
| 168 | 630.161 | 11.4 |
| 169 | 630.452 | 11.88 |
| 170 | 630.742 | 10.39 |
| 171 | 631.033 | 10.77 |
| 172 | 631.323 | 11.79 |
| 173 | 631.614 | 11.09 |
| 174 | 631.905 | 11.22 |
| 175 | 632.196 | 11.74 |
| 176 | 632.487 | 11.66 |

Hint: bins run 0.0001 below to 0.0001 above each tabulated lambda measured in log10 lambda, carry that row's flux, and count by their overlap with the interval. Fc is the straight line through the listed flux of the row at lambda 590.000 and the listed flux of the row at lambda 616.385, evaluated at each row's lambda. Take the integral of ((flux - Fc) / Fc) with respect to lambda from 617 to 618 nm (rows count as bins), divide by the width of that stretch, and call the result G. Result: 0.004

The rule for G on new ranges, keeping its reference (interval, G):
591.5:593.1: 0.093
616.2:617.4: 0.020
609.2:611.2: 0.098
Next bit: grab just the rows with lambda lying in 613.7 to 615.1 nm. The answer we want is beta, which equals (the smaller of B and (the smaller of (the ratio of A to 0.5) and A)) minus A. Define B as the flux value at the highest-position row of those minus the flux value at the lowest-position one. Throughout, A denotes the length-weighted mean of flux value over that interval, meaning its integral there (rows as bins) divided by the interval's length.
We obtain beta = -10.3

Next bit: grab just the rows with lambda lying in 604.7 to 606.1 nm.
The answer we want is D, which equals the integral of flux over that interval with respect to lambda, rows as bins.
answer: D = 16.0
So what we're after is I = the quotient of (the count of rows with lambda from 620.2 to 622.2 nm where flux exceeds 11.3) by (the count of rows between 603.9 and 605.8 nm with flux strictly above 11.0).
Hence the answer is 0.67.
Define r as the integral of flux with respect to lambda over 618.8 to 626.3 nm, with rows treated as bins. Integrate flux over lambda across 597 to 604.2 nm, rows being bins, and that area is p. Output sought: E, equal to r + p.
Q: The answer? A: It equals 159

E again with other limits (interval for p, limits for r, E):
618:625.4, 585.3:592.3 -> 144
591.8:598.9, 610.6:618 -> 154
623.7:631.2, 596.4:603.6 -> 158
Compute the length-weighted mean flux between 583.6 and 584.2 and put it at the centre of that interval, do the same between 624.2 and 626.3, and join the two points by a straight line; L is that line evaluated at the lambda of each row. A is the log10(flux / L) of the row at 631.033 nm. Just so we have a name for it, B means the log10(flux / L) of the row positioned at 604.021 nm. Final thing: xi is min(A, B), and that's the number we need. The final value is -0.02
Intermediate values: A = -0.02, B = 0.08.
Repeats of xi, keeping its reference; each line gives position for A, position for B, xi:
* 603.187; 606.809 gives 0.05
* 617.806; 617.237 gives 0.03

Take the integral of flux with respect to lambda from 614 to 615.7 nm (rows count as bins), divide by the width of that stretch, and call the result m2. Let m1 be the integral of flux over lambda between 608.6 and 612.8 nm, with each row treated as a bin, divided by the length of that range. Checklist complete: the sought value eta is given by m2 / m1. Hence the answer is 0.979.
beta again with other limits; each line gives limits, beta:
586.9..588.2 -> -12.9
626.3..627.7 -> -10.2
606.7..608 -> -11.1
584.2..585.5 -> -10.1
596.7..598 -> -11.8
